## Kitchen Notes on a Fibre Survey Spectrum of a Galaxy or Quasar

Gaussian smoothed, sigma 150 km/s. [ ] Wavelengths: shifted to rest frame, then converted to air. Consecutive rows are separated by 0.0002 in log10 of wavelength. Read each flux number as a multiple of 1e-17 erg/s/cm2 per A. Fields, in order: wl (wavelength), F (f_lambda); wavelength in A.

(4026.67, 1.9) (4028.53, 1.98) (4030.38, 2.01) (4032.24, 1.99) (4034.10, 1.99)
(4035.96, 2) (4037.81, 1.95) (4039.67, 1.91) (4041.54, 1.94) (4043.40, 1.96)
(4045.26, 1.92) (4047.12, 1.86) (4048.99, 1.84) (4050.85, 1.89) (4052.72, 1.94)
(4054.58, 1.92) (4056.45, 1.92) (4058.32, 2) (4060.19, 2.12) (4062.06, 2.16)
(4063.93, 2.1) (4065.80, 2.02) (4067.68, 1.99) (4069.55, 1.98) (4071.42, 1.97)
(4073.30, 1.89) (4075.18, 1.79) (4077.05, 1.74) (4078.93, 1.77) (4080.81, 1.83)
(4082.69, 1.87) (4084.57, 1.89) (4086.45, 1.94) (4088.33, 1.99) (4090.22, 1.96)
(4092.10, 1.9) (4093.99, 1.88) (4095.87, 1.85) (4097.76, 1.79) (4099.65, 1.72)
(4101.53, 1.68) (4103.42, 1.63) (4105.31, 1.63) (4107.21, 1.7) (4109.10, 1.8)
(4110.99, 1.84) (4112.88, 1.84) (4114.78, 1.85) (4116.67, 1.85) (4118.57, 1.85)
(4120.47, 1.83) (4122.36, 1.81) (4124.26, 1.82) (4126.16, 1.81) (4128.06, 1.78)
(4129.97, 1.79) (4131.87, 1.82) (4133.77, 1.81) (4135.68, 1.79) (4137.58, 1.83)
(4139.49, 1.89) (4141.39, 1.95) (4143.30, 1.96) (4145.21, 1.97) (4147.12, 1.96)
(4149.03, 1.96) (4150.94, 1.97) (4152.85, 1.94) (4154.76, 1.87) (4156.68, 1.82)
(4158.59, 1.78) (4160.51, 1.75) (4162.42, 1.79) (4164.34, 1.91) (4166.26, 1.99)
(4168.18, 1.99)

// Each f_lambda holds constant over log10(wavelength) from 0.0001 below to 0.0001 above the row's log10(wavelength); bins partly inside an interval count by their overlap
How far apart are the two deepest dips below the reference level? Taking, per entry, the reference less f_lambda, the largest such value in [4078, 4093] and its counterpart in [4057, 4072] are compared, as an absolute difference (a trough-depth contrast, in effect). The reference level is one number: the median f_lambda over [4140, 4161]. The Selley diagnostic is 0.200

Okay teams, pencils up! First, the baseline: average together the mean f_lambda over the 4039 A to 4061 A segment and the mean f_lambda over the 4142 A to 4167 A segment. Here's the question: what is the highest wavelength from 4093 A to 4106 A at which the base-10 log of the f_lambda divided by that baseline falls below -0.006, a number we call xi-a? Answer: 4105.31 A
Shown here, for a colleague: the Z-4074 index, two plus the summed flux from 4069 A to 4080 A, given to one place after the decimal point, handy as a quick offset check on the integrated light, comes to 13.1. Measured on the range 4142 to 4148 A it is 7.9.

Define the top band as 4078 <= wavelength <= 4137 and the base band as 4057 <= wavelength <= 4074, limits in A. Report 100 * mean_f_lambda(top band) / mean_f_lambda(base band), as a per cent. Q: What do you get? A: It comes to 90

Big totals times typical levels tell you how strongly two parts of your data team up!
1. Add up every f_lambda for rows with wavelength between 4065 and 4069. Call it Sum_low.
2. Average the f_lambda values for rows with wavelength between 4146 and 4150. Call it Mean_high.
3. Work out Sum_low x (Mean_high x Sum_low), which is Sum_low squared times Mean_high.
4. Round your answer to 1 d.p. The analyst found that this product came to 31.5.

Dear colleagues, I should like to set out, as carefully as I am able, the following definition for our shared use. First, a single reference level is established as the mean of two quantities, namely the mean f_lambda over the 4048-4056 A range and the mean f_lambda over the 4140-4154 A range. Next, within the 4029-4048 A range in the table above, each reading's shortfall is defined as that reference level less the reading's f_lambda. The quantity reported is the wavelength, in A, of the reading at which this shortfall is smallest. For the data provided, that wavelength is 4030.38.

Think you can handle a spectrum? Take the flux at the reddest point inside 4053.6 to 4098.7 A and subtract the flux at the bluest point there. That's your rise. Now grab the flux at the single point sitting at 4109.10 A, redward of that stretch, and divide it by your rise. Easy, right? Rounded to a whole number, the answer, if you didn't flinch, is -14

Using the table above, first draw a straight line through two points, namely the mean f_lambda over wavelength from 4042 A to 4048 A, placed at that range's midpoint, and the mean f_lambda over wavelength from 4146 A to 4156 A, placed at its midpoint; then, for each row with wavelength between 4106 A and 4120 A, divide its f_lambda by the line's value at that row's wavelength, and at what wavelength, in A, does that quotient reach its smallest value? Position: 4107.21 A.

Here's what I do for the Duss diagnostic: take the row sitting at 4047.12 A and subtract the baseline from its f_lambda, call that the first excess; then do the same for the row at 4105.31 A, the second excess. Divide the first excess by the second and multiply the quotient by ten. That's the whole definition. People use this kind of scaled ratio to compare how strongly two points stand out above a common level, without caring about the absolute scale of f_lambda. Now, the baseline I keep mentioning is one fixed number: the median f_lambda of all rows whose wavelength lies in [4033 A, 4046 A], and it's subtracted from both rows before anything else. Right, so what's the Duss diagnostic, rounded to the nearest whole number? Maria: 3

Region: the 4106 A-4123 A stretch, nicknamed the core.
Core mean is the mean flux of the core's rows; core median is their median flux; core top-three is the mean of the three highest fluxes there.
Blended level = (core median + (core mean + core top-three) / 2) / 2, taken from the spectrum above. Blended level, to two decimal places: 1.84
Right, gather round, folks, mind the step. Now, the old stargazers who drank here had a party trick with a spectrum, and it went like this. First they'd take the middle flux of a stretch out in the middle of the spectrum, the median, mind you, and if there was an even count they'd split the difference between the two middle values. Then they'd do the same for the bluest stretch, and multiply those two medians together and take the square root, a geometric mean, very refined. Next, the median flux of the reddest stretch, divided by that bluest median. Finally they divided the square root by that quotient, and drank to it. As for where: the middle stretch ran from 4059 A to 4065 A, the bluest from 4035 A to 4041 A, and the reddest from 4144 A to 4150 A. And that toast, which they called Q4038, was 2.02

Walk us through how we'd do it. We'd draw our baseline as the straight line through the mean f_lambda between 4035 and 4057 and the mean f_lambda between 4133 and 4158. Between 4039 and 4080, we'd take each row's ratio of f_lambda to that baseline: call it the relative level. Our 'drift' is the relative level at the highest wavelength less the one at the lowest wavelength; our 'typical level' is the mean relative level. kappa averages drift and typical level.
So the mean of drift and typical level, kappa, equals 0.470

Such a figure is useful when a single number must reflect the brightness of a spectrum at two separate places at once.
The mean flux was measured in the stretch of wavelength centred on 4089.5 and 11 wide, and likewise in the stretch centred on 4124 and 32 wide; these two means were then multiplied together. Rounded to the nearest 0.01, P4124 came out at 3.51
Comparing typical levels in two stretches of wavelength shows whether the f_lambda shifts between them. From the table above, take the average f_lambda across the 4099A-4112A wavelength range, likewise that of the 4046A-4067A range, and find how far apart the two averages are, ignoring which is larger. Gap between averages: 0.26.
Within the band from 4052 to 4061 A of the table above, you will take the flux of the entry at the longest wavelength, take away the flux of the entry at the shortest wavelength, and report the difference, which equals 0.18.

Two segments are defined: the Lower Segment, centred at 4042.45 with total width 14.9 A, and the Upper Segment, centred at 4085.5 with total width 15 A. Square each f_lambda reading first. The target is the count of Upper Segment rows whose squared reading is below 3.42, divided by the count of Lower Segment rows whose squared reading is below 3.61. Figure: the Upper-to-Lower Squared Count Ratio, 1.00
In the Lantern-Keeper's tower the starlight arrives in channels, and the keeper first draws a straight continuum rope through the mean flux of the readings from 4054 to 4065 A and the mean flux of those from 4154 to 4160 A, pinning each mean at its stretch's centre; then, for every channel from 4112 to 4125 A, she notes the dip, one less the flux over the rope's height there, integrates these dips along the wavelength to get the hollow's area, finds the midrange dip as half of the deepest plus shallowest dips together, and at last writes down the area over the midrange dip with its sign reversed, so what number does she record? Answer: -13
